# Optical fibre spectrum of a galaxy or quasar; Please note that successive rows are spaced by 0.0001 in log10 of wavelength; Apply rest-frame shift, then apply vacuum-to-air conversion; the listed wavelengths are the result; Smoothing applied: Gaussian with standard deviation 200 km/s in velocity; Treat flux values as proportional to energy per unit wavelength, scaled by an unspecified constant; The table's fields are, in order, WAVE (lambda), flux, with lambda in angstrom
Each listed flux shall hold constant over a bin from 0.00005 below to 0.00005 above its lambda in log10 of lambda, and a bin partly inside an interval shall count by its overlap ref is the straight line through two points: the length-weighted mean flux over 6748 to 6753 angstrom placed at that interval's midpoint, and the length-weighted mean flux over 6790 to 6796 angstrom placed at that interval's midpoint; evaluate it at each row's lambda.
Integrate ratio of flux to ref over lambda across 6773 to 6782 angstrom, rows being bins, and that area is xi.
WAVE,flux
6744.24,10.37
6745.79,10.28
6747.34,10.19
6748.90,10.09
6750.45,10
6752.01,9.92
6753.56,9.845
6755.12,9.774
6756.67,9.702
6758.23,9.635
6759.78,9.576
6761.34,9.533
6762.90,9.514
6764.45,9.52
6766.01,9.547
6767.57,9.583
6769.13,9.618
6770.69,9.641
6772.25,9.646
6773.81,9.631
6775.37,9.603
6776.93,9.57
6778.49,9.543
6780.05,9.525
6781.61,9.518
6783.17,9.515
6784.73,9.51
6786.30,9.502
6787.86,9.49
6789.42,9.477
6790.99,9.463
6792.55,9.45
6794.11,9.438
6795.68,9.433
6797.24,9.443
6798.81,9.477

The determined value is 8.93 angstrom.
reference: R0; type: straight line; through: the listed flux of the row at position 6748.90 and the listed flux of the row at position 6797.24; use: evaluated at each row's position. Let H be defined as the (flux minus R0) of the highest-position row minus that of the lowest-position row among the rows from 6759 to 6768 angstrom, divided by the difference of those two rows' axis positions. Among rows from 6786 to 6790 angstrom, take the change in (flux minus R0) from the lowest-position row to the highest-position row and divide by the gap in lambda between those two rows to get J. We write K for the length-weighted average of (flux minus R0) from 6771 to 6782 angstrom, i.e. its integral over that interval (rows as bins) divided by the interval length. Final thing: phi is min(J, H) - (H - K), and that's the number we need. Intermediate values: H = 0.014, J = 0.005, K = -0.14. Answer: -0.148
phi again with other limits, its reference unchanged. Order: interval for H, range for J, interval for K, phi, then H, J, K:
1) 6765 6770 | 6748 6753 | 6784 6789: -0.165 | 0.036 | -0.041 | -0.09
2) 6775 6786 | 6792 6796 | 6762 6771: -0.288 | 0.003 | 0.008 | -0.29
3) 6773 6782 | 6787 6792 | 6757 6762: -0.355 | -0.001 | 0.005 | -0.36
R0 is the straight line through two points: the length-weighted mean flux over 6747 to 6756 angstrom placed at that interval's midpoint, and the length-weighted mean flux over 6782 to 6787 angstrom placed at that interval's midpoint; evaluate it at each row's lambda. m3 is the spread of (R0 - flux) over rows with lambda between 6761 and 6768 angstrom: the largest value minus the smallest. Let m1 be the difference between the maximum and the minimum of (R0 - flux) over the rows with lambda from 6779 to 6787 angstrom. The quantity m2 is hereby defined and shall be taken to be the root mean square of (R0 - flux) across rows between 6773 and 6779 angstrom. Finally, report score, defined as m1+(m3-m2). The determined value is 0.166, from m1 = 0.06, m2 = 0.031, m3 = 0.14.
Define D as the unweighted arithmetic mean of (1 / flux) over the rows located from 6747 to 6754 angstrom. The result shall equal 0.100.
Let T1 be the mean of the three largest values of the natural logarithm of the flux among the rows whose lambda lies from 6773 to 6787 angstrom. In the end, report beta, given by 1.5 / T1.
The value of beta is 0.663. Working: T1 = 2.26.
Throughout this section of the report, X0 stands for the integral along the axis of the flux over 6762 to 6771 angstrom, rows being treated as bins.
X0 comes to 86.1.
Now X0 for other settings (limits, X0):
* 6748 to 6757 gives 89.1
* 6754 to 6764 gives 96.3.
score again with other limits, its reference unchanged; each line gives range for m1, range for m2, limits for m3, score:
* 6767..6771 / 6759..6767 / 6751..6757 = -0.007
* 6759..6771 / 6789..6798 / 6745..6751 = 0.379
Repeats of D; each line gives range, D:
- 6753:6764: 0.104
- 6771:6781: 0.104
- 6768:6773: 0.104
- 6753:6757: 0.102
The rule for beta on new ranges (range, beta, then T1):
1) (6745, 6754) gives 0.646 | 2.32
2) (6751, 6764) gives 0.656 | 2.29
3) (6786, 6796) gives 0.667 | 2.25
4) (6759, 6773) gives 0.662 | 2.27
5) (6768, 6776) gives 0.662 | 2.27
